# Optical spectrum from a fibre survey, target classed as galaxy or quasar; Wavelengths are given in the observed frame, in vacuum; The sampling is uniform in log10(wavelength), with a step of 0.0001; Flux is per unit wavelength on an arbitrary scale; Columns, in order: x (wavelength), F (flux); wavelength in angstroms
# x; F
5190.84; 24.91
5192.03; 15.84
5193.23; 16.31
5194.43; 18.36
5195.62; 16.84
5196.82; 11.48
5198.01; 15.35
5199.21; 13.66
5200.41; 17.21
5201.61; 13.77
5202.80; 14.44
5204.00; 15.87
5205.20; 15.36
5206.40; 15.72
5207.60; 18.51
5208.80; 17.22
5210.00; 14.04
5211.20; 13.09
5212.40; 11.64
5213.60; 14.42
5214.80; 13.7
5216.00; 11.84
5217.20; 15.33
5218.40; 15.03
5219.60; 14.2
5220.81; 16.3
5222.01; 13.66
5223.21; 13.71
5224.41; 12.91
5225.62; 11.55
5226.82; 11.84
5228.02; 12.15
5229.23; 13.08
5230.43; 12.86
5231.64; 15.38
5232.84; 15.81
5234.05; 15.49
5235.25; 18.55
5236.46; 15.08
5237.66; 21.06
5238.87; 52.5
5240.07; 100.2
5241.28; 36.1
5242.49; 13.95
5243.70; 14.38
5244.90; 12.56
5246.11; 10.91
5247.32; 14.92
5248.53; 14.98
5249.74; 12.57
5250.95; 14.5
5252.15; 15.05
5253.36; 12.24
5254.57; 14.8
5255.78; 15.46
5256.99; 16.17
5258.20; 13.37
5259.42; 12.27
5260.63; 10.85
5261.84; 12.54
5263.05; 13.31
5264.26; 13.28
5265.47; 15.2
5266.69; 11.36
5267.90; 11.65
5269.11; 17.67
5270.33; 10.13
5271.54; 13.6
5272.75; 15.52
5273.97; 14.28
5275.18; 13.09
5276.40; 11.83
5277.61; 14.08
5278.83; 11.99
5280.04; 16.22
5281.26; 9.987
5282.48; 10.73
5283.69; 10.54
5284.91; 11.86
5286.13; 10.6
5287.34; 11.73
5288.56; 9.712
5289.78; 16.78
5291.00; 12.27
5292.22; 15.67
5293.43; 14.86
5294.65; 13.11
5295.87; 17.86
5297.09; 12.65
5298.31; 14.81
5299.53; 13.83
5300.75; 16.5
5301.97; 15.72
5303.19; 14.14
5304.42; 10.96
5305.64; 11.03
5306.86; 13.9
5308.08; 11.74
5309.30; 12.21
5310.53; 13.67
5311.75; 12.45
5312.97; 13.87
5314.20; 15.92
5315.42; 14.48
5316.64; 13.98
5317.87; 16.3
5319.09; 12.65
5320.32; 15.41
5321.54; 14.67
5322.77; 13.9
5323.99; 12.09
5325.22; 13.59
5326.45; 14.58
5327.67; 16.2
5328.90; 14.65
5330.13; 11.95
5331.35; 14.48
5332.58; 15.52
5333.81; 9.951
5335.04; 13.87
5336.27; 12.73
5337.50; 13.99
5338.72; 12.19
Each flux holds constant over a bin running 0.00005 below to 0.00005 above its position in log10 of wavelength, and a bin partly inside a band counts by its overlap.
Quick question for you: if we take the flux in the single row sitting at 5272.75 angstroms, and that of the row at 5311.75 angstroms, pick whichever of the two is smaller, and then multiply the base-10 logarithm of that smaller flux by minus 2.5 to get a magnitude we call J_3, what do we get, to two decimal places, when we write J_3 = -2.74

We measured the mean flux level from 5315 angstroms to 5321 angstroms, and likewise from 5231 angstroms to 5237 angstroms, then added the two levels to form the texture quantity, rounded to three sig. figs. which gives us 30.6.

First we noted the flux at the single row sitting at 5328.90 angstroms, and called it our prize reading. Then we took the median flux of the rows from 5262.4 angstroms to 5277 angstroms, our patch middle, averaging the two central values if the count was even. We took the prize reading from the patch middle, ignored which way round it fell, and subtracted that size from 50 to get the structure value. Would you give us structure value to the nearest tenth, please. 48.6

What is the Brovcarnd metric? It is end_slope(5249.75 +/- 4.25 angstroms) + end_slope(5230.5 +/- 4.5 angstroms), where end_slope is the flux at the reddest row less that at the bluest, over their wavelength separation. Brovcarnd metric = 0.7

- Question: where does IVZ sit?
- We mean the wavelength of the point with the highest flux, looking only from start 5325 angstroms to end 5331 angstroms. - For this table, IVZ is 5327.67 angstroms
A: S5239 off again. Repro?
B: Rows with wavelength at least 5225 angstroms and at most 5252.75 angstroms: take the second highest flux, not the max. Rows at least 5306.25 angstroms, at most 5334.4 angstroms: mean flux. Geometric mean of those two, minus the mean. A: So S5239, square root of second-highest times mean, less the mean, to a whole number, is 13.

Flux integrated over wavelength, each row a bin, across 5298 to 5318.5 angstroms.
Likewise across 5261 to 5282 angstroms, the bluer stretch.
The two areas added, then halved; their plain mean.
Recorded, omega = 281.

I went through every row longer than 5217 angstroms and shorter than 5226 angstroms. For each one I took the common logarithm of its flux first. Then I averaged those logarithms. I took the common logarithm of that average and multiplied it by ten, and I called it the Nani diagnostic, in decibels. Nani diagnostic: 0.59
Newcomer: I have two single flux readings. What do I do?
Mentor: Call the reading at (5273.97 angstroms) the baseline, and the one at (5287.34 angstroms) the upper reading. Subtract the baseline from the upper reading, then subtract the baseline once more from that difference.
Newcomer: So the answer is -17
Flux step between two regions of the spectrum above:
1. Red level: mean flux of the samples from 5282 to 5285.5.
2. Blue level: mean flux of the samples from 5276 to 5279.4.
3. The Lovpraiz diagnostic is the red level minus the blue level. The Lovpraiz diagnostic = -1.6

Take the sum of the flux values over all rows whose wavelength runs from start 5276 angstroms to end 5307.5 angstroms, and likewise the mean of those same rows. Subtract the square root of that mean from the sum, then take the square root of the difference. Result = 18.43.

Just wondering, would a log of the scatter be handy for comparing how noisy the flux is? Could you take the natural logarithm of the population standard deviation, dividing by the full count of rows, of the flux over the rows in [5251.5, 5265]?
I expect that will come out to 0.43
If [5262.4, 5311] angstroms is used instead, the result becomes 0.76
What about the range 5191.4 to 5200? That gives 0.73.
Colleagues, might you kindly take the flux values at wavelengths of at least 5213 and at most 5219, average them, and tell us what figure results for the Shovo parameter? 14.1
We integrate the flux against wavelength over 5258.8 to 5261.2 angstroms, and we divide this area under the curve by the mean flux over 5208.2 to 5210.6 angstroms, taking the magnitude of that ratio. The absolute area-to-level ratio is 1.8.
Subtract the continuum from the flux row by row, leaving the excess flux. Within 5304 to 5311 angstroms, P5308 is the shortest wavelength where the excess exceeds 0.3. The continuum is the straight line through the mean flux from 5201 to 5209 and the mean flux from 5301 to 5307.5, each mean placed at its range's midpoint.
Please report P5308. 5306.86 angstroms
